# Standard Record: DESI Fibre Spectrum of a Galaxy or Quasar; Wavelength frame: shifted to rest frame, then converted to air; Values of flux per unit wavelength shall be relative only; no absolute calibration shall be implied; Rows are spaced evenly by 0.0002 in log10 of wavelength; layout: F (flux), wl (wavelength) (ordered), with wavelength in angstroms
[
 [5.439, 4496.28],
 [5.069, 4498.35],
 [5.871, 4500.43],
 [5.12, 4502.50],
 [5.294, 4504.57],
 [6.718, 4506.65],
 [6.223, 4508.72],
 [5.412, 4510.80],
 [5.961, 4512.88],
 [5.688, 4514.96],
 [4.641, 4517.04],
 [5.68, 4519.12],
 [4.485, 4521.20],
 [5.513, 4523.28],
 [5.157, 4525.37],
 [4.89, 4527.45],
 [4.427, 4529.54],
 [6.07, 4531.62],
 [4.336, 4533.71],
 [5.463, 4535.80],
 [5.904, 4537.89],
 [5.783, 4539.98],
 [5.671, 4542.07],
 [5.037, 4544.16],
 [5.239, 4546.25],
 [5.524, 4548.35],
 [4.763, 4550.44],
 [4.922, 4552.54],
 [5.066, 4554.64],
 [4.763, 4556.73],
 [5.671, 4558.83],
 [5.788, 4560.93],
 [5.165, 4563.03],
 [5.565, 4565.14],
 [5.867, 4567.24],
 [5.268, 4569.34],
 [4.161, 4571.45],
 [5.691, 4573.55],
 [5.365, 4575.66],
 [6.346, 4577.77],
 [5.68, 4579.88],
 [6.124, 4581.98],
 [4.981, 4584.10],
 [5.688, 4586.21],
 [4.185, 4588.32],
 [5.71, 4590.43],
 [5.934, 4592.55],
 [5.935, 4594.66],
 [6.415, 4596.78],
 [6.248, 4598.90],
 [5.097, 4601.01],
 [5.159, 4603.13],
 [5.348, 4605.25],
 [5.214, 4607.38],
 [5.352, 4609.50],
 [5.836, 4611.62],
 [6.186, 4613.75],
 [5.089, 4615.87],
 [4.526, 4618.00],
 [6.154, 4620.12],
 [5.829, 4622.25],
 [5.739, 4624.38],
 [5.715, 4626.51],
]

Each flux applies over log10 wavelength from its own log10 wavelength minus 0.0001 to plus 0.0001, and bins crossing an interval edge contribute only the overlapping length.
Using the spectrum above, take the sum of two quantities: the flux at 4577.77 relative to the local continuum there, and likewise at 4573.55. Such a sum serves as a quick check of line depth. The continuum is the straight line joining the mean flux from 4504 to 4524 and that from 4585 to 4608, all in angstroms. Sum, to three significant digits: 2.17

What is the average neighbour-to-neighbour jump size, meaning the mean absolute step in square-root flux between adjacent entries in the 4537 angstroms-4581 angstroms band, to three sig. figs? 0.112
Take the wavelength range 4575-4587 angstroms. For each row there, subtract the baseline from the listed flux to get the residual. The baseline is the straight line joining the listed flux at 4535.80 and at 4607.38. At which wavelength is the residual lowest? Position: 4584.10 angstroms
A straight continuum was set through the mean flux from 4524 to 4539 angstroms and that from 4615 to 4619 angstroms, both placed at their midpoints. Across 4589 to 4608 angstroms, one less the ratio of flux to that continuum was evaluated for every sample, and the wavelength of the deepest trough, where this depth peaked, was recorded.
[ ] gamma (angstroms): 4601.01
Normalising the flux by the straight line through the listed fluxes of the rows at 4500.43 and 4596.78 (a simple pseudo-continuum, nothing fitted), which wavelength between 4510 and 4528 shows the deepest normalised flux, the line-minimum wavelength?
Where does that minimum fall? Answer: 4521.20 angstroms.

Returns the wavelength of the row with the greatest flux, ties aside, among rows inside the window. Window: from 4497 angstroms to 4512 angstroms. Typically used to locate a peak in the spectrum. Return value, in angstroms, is 4506.65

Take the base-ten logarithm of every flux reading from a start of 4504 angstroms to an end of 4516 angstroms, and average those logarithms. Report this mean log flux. 0.77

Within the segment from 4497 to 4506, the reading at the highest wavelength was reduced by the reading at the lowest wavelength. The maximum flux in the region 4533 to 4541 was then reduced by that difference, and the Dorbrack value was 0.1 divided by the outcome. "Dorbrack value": 0.0176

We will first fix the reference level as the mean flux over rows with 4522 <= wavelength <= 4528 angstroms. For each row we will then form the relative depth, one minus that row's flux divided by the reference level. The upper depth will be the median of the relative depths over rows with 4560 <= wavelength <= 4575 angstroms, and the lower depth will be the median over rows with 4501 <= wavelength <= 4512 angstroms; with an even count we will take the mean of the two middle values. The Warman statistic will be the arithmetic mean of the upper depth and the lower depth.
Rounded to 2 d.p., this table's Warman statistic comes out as -0.06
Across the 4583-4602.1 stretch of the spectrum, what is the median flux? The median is 5.71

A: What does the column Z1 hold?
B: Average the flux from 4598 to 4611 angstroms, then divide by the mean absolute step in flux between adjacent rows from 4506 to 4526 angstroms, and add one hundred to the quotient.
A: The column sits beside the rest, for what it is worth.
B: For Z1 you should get 107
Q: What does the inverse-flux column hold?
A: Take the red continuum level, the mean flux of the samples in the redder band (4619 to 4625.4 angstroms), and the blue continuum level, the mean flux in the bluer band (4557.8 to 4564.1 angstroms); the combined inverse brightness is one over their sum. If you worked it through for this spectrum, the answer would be 0.087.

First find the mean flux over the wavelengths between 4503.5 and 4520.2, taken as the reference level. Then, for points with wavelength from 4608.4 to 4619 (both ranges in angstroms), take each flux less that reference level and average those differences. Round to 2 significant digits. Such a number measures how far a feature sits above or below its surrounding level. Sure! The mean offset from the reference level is -0.30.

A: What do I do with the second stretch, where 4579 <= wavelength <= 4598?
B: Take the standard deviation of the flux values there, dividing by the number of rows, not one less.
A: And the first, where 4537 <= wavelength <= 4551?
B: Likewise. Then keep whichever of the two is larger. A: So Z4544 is 0.630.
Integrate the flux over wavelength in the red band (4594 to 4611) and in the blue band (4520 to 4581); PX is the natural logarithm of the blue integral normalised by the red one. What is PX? 1.2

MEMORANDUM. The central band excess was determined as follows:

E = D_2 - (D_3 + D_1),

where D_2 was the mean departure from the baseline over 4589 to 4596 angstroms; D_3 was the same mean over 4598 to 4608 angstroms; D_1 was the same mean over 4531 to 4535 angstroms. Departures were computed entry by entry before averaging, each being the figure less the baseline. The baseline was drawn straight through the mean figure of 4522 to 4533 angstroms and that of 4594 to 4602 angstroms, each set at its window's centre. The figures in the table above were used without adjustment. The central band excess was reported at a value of 0.6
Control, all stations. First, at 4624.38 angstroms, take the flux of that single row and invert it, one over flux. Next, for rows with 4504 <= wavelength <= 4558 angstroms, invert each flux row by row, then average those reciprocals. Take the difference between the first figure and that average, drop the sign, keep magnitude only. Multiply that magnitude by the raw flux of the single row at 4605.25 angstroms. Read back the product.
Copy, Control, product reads 0.08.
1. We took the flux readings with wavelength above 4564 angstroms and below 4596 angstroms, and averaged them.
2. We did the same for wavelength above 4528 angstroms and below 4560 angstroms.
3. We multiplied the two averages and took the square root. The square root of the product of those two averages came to 5.37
